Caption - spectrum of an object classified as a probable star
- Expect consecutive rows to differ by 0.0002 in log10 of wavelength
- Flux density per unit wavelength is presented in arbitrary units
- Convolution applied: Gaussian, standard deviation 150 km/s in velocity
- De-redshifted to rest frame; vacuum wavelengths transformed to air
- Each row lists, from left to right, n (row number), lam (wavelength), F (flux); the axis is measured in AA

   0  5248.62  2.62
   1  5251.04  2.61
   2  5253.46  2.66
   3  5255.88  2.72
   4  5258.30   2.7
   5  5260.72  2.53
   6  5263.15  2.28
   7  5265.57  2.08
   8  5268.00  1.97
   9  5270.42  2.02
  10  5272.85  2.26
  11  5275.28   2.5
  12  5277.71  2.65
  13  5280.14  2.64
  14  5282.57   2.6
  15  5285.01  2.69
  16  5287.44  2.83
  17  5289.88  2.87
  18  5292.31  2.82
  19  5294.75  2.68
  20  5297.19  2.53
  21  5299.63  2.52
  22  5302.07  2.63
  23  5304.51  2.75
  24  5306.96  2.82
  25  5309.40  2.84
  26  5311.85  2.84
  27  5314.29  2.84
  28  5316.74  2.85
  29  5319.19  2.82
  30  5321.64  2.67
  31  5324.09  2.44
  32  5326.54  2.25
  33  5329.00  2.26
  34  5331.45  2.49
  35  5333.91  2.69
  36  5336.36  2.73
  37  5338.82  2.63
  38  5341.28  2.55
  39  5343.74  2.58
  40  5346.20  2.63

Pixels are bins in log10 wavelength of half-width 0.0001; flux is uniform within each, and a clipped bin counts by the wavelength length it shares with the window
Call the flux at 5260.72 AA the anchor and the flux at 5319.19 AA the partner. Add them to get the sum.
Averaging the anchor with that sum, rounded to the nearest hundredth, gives 3.94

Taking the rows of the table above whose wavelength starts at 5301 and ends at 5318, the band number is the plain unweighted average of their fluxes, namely 2.80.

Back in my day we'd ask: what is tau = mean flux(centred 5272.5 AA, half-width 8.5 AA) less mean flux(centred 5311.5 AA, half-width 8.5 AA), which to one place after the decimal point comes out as -0.5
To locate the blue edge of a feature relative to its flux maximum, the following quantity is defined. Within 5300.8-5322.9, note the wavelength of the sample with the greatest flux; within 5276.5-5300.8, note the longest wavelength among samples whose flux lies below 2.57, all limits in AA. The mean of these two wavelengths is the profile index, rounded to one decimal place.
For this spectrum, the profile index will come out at 5308.2 AA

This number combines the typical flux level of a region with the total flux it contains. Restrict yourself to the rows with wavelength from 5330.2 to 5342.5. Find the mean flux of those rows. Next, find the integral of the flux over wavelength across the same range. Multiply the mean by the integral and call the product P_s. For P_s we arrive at 84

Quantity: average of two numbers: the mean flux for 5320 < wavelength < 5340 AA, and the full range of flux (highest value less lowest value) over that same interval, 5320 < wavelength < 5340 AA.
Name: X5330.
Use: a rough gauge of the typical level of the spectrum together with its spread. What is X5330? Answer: 1.50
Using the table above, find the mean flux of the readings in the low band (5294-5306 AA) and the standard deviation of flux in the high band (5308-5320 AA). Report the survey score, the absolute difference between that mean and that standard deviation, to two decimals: 2.61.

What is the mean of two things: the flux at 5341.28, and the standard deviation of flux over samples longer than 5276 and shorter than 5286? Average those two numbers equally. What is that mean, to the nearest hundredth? 1.29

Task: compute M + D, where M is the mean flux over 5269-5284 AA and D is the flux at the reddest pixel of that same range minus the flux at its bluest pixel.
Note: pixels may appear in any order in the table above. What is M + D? 3.02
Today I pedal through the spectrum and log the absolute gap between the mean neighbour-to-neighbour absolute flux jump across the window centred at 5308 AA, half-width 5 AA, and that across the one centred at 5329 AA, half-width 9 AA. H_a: 0.12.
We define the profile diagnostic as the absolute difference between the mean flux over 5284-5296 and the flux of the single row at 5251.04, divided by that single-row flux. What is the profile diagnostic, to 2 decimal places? 0.06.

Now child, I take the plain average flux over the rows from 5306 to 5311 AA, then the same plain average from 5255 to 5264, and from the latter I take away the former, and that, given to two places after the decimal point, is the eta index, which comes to -0.27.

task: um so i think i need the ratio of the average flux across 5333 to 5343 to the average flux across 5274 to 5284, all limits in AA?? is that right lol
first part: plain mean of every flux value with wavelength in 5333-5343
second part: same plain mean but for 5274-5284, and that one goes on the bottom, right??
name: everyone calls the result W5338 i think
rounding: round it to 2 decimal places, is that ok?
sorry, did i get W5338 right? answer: 1.02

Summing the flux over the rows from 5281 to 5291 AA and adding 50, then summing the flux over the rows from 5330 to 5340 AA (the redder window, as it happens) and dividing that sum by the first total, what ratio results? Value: 0.173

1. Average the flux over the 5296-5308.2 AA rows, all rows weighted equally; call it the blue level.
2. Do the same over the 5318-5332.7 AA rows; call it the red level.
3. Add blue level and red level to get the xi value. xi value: 5.14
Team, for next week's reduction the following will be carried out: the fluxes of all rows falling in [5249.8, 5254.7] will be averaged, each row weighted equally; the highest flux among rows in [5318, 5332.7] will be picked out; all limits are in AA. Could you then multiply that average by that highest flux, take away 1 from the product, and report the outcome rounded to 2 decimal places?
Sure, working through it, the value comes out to 6.43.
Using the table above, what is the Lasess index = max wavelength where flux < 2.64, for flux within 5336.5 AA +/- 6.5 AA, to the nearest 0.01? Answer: 5341.28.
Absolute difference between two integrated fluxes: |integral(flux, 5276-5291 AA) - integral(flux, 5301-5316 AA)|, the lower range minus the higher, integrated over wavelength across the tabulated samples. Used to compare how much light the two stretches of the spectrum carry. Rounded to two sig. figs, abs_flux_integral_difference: 1.3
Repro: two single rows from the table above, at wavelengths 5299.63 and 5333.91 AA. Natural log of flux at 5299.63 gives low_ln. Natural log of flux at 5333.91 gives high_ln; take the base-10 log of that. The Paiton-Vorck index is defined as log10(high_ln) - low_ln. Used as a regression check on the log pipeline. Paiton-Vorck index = -0.93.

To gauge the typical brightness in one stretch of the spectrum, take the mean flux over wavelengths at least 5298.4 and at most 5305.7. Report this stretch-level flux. 2.63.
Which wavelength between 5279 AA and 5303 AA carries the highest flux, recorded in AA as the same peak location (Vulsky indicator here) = 5289.88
